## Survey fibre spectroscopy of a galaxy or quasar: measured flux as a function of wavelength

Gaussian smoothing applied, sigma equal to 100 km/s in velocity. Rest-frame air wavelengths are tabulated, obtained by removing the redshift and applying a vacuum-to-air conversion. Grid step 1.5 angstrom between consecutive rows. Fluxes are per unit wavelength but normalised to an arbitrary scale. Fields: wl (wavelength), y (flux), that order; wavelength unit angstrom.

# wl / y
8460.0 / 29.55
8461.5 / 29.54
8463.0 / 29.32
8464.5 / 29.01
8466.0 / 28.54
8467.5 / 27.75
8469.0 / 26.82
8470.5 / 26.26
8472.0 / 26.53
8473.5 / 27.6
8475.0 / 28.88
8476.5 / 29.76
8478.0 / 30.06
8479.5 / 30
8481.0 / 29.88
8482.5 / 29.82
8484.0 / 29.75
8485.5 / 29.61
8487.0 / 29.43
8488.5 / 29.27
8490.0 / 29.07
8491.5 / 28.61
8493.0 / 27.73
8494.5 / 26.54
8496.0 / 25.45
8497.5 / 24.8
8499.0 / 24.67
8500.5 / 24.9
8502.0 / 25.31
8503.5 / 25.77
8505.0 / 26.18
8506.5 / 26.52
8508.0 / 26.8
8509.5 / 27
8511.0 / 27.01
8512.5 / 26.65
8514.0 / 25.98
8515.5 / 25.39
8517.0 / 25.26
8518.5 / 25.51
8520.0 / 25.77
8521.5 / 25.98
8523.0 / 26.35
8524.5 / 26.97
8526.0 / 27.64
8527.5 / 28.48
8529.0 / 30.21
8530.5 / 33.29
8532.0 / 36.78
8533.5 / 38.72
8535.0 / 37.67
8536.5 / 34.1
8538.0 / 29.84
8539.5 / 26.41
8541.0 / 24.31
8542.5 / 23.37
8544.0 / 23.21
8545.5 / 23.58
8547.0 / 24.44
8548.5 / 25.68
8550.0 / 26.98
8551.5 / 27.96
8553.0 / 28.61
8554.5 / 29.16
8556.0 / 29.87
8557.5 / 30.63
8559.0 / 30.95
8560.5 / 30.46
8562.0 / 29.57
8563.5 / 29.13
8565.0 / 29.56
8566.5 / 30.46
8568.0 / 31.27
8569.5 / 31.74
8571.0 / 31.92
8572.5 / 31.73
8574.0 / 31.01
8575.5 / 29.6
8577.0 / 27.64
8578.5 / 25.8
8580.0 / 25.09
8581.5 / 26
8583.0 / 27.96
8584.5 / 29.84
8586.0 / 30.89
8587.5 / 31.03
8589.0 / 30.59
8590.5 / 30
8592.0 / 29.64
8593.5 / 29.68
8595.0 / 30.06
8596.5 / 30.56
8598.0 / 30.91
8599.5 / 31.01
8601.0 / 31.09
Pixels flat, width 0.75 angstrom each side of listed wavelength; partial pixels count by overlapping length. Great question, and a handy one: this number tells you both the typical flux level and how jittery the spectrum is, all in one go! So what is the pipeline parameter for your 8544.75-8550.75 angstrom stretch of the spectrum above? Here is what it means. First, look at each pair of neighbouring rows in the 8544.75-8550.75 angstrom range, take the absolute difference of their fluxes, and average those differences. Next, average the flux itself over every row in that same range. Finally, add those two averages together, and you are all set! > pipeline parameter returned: 26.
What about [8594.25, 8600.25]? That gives 31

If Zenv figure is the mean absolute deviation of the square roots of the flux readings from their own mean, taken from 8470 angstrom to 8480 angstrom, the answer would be 0.13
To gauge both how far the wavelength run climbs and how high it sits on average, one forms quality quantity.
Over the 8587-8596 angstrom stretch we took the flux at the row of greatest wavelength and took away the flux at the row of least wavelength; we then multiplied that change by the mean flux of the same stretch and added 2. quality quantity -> -27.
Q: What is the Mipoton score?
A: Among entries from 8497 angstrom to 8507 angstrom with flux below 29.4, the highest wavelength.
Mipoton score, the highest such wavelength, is 8506.5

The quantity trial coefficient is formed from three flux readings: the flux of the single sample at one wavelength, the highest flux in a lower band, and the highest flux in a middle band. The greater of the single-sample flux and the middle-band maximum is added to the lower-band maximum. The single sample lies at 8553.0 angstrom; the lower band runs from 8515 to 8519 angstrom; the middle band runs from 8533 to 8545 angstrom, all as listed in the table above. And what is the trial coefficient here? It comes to 64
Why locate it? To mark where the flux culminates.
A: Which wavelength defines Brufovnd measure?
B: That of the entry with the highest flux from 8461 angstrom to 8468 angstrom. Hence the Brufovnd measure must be 8461.5 angstrom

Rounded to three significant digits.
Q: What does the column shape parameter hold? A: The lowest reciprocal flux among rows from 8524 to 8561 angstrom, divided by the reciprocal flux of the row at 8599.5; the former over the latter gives 0.801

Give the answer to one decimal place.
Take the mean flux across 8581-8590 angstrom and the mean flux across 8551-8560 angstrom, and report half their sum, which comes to 29.5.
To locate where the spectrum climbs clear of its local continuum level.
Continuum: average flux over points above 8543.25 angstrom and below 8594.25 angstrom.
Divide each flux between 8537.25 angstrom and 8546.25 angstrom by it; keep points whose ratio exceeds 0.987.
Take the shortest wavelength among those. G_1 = 8538.0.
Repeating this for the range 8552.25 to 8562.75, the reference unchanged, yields 8553.0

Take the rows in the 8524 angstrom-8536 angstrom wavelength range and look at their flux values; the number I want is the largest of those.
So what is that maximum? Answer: 38.72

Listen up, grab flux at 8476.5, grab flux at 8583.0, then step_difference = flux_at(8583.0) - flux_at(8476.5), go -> -1.8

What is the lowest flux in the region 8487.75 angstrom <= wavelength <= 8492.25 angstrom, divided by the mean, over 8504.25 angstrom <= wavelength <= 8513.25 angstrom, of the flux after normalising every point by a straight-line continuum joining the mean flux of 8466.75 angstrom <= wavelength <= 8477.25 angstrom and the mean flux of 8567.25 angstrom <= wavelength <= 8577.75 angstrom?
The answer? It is 30.8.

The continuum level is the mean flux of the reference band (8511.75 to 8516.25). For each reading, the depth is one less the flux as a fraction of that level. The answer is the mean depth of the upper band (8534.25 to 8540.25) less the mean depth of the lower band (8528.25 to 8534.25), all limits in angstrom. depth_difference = 0.11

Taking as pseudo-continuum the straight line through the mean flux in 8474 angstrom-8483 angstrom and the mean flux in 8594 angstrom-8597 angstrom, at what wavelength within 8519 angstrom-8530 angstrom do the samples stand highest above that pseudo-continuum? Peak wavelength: 8529.0 angstrom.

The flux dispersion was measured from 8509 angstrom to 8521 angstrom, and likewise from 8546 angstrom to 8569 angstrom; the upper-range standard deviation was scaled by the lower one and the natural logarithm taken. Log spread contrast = 1.0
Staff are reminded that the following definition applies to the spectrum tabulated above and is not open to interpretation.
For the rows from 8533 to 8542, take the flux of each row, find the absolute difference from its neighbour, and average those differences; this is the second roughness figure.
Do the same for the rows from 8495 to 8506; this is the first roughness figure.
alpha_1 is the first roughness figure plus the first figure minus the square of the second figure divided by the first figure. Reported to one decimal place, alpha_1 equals -21.0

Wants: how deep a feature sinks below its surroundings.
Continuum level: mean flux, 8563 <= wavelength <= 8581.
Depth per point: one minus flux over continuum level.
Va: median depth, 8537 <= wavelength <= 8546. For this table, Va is 0.19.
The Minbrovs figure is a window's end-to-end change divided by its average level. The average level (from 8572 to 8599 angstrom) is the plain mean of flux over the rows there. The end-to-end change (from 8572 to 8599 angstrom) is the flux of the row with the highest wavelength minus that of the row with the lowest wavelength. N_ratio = -0.03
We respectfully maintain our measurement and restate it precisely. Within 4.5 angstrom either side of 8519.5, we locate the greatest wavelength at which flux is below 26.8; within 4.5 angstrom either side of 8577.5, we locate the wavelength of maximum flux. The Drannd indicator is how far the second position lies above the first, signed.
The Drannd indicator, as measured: 51 angstrom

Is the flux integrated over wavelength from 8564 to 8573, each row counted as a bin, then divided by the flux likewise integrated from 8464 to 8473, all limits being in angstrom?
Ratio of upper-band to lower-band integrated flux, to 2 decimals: 1.13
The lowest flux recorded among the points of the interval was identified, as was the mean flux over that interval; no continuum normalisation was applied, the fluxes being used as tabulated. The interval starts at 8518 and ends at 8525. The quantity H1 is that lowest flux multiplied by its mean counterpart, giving 666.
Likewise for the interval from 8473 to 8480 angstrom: 808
